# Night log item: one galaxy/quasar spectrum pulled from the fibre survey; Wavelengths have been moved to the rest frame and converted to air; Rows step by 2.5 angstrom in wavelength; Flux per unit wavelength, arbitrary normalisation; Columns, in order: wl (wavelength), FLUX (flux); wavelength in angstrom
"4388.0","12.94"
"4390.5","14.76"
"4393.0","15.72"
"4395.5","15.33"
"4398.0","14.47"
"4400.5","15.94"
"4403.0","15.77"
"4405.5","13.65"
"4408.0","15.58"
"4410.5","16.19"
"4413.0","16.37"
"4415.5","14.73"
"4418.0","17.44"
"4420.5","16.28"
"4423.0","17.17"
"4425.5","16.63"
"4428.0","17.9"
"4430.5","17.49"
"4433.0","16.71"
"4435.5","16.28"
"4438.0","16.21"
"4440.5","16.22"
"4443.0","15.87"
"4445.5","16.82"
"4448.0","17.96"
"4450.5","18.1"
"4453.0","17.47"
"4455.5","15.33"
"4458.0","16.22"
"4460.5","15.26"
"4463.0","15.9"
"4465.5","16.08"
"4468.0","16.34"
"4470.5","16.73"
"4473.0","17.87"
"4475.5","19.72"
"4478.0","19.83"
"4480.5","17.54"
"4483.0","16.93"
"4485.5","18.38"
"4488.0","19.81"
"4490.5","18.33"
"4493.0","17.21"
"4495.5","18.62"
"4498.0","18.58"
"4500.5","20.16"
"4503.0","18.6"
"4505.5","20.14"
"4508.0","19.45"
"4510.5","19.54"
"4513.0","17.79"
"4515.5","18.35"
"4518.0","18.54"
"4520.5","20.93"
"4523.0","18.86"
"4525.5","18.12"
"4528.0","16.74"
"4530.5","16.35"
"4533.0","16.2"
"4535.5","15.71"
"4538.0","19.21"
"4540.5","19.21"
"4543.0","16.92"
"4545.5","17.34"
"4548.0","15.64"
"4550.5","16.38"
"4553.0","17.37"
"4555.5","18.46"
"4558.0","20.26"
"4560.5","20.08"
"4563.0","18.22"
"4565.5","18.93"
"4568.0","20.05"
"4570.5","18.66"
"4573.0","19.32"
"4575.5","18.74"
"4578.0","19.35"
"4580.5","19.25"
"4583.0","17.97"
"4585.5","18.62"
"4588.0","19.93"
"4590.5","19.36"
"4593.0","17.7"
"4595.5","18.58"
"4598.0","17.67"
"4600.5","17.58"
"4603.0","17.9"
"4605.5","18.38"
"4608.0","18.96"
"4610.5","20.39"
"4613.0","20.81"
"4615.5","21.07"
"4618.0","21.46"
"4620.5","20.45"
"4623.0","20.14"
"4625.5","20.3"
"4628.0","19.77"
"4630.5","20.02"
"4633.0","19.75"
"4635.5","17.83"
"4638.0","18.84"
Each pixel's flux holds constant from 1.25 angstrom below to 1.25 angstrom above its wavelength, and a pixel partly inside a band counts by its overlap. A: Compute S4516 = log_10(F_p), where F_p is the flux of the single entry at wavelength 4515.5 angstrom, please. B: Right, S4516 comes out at 1.26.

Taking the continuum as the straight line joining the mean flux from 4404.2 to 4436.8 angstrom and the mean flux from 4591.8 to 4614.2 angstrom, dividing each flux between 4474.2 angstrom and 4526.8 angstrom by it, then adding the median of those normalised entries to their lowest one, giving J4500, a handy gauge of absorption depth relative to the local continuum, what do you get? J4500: 2.06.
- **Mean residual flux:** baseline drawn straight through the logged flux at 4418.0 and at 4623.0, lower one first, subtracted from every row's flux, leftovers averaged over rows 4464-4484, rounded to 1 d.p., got -0.6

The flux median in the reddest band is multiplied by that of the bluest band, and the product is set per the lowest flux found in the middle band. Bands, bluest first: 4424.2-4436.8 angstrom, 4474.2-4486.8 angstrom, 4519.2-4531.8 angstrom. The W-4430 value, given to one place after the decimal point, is 17.9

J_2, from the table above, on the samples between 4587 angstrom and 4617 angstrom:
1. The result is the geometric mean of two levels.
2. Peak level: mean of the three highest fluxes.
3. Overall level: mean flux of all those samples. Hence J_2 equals 19.9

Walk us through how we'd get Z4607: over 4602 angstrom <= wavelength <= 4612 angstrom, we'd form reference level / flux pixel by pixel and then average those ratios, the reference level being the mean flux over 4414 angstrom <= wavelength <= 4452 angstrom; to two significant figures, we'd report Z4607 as 0.89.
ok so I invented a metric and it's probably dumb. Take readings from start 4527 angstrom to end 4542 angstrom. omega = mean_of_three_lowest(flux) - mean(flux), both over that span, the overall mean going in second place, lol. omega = -1.15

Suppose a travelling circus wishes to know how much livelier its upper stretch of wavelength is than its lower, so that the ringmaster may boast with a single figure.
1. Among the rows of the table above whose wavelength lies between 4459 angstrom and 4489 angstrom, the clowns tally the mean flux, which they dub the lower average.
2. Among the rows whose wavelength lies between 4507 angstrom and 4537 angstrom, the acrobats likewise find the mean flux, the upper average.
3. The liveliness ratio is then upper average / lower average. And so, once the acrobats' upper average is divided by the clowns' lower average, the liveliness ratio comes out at 1.03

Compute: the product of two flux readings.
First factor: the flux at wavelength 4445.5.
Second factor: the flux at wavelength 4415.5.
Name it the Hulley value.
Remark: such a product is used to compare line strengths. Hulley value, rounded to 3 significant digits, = 248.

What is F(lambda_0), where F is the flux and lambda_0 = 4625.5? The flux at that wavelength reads 20.3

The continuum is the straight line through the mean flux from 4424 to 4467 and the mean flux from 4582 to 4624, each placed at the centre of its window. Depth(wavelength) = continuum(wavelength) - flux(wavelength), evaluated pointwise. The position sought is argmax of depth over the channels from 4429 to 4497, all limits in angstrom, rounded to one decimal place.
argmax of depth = 4460.5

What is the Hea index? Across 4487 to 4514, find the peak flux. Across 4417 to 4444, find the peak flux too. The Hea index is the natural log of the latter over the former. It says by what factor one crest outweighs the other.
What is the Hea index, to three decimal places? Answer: -0.119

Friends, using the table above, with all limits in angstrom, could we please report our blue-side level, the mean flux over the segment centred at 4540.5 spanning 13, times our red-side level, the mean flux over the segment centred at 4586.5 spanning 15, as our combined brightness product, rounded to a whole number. 332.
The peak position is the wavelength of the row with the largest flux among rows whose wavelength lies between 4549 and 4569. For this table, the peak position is 4558.0 angstrom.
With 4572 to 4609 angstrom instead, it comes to 4588.0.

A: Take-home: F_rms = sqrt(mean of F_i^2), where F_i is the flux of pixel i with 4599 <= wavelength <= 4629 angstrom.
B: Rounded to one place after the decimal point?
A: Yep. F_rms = 19.8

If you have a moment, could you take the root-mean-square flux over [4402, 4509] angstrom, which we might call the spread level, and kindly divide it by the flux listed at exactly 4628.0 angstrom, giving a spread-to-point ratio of 0.874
